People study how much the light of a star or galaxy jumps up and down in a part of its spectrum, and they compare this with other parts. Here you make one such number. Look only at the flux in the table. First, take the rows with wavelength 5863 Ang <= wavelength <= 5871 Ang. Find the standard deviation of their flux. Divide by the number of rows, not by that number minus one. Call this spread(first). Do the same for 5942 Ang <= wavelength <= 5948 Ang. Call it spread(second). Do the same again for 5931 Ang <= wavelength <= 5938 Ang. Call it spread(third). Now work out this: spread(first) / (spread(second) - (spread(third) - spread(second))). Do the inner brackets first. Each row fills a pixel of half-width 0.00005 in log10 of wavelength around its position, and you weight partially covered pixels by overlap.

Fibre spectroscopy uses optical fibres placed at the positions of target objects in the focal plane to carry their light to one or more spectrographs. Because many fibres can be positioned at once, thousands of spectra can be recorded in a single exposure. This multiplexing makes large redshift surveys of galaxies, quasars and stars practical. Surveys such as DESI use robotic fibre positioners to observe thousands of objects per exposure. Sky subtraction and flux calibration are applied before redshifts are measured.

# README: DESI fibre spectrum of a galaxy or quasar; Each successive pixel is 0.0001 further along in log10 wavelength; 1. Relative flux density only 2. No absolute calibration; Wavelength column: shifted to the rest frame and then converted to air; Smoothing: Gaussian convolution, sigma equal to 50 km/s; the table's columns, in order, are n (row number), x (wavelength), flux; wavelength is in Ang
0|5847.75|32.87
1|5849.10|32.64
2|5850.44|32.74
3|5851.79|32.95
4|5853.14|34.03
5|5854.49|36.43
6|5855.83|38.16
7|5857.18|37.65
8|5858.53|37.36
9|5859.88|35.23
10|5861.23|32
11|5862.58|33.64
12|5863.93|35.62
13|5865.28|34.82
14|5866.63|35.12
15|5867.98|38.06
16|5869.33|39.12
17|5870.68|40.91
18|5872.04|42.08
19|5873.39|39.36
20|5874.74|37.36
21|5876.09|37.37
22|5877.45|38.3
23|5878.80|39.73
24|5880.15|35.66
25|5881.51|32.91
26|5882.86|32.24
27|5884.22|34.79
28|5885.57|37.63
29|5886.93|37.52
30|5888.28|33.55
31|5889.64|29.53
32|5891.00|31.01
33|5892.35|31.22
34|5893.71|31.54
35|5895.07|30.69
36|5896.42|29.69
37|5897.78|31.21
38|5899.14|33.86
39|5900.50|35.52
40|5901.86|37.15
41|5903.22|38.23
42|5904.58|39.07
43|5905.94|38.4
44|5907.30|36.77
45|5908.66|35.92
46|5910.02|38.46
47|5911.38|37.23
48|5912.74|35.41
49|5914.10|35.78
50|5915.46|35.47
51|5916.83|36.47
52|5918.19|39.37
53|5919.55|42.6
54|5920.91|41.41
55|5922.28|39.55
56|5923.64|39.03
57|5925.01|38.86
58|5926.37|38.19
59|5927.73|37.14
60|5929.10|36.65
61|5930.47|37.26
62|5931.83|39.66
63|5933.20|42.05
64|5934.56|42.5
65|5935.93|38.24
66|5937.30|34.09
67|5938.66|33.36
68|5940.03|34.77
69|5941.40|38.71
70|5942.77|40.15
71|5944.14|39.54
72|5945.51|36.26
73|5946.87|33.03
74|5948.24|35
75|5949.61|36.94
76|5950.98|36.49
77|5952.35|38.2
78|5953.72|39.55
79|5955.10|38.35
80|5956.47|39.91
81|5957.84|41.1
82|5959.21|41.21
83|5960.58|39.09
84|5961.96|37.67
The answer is 0.85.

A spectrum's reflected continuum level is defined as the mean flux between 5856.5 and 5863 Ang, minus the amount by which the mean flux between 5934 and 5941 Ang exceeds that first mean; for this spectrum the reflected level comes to 34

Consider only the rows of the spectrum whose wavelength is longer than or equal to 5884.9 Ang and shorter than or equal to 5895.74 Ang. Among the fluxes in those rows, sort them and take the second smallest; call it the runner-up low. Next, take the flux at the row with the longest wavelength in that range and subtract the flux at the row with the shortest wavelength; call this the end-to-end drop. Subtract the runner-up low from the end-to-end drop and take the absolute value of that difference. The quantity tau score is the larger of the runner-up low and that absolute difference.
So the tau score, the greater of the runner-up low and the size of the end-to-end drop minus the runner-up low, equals 38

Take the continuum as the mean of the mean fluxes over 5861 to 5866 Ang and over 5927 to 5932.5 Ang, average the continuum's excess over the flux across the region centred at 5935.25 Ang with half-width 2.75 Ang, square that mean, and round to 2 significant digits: 11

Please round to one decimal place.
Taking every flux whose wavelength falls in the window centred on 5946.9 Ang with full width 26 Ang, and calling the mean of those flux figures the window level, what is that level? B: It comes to 37.8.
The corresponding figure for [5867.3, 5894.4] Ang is 36.0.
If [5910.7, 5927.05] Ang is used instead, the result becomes 38.3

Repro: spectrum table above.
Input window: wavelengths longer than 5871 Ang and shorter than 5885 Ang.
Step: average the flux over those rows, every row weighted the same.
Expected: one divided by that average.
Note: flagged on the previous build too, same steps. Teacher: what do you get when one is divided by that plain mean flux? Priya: 0.0270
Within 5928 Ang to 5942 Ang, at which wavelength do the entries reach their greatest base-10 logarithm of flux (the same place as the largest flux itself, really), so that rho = 5934.56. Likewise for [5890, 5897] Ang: 5893.71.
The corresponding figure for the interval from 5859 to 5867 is 5863.93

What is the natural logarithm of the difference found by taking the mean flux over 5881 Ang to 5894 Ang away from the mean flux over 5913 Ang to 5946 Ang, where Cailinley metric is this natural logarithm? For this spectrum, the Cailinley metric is 1.6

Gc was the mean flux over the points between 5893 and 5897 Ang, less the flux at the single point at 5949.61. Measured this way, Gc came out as -6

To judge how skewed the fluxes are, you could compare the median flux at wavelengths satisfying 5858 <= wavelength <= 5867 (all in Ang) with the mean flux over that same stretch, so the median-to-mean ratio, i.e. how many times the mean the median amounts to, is 1.01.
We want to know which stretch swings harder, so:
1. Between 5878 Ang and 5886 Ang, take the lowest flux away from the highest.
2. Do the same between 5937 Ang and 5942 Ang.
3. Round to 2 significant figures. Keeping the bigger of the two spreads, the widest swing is 7.5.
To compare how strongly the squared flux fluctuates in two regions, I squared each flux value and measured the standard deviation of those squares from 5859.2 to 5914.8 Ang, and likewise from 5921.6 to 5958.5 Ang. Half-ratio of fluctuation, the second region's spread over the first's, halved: 0.41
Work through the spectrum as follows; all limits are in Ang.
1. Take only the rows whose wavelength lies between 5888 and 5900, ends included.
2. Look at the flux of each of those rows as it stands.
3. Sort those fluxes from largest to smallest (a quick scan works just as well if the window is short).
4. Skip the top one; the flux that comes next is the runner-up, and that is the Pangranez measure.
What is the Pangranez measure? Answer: 33.55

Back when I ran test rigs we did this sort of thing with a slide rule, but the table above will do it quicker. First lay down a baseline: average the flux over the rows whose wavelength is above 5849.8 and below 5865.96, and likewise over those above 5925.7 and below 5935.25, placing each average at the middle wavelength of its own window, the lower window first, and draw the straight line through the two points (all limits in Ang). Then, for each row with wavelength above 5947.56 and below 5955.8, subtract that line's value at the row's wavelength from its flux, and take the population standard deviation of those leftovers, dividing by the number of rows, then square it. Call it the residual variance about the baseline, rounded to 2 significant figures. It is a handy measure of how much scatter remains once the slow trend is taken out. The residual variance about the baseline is 1.8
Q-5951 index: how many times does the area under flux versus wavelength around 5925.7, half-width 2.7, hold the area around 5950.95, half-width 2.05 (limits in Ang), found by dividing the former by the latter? 1.4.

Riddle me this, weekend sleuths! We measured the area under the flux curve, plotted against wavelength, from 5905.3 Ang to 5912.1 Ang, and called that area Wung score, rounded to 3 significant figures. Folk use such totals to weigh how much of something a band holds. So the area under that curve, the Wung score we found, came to 254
